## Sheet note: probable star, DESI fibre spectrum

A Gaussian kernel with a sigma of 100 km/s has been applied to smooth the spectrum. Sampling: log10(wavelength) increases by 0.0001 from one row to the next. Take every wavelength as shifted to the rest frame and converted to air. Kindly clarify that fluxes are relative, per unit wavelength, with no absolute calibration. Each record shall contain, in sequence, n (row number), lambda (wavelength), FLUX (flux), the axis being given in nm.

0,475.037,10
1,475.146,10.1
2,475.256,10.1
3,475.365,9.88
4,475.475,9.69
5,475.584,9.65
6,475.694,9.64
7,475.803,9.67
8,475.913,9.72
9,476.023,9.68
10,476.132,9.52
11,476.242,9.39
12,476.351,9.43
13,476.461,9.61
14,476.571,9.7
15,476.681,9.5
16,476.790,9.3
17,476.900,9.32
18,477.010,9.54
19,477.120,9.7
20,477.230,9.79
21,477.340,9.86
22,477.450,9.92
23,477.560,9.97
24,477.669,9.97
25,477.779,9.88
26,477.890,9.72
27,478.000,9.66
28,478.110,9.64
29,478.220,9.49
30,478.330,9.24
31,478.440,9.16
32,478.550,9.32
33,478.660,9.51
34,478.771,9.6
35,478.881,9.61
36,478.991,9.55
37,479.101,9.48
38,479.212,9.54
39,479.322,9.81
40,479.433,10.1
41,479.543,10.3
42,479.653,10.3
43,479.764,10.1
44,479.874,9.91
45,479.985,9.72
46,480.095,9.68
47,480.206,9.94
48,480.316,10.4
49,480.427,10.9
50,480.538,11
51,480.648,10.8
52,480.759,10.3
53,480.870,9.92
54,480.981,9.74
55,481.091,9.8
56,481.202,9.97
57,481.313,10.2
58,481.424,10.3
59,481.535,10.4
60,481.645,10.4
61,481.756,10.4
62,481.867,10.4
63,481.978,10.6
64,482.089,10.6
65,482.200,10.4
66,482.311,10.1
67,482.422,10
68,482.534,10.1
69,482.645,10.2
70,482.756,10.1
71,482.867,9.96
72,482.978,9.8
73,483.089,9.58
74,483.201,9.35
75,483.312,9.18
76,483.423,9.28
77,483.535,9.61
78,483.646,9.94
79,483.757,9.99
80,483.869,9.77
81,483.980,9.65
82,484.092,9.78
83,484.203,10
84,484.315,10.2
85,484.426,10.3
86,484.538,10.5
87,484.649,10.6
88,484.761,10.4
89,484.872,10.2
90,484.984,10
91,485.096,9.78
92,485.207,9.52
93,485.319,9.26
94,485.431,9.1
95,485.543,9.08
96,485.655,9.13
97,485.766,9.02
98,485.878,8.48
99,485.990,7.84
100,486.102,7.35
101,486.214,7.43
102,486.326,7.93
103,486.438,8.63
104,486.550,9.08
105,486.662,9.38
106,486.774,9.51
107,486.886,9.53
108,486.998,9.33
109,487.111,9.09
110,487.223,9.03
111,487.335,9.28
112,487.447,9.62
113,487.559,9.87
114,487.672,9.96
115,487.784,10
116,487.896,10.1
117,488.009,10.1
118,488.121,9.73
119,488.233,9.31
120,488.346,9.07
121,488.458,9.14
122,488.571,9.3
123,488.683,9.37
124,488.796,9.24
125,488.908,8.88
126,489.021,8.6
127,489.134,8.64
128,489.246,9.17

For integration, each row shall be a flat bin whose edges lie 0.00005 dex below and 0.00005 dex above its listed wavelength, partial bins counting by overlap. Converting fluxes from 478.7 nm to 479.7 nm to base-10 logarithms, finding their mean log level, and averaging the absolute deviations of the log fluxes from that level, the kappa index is 0.012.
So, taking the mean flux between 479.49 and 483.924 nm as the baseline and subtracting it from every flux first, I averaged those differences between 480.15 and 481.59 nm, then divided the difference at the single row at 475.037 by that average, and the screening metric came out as -0.4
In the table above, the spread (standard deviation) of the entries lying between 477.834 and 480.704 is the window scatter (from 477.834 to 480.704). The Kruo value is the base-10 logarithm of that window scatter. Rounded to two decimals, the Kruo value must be -0.31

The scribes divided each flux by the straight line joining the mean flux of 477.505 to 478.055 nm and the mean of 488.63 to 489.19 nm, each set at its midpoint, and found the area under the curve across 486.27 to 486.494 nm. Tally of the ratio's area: 0.203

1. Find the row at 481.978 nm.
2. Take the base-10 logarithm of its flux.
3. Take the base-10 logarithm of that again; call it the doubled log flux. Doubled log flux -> 0.011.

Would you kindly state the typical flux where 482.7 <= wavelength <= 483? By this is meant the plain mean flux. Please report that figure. 10.0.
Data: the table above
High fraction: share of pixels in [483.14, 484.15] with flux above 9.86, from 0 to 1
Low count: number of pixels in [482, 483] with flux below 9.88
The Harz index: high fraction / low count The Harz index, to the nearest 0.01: 0.22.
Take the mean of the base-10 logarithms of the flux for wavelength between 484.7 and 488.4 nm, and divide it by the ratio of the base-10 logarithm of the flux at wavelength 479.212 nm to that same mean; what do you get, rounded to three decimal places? 0.950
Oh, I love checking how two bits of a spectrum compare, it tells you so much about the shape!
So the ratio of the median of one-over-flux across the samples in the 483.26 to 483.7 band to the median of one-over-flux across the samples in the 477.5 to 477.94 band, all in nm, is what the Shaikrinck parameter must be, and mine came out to 1.05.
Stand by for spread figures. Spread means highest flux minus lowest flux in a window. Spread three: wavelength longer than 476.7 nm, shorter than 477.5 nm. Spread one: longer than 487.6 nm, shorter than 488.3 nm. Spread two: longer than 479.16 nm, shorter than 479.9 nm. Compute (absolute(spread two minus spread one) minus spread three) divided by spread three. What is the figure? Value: -1.0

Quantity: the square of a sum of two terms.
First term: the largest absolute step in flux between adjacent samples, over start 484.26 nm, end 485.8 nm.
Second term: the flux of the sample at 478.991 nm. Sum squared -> 96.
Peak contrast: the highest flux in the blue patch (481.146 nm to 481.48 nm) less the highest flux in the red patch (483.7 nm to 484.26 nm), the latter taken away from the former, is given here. 0.30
